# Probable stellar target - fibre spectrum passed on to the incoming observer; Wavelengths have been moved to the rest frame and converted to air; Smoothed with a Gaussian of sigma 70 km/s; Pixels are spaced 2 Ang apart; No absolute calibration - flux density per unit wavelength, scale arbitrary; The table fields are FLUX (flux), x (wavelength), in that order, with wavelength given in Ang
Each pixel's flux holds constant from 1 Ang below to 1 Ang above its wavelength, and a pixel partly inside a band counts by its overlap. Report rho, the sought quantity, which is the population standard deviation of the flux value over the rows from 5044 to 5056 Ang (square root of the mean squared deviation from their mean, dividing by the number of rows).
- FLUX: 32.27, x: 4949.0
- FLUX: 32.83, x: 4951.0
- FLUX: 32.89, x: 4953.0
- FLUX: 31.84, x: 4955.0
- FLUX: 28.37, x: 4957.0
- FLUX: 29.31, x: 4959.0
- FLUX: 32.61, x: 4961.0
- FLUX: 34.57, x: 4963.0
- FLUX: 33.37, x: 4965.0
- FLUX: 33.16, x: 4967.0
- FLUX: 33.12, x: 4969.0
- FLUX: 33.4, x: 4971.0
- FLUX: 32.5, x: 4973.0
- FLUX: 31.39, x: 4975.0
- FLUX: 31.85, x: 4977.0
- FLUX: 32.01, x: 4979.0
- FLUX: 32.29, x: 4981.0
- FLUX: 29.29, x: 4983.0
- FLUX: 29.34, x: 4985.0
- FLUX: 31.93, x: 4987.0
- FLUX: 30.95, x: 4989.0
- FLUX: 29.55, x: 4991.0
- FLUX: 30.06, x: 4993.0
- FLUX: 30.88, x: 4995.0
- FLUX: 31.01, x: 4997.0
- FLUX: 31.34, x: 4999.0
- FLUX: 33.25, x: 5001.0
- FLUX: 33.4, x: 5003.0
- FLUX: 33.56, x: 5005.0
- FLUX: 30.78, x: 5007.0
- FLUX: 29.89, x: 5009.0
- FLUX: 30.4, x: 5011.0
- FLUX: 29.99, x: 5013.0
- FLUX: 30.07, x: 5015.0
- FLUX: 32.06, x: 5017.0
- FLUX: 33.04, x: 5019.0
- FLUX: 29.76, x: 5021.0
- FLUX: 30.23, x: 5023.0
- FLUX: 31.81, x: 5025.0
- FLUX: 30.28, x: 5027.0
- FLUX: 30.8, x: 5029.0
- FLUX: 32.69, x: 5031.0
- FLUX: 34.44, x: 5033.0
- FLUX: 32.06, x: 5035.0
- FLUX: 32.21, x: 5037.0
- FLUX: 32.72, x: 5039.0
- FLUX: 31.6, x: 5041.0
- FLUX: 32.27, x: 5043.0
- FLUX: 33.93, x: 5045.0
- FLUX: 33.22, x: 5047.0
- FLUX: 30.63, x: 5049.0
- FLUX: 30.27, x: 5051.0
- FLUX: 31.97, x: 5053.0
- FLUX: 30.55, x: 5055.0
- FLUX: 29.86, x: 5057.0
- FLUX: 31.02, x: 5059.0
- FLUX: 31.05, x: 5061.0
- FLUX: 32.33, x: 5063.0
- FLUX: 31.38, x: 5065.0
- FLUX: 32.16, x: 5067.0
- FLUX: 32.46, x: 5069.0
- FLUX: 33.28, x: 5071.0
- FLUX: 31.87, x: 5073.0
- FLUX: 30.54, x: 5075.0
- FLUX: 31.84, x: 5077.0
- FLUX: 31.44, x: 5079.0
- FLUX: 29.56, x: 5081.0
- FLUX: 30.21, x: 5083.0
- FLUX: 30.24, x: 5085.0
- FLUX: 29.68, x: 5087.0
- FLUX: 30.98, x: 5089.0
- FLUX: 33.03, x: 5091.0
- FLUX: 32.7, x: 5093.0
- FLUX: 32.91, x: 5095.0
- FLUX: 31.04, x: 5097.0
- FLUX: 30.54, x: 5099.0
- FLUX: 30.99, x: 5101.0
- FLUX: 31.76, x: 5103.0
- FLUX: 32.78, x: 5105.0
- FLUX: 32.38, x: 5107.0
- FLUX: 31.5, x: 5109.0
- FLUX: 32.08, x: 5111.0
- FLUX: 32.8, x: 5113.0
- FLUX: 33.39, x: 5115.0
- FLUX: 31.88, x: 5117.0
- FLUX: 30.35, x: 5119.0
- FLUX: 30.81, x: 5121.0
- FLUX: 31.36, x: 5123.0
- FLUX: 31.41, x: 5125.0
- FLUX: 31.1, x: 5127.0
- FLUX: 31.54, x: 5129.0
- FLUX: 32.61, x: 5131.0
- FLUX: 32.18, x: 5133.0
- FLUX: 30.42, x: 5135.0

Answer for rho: 1.41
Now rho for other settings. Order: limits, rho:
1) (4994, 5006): 1.17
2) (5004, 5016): 1.28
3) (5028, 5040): 1.08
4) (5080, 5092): 1.17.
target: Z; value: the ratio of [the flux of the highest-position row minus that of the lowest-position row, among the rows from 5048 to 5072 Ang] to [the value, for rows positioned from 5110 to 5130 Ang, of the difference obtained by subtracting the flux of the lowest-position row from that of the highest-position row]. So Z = -4.9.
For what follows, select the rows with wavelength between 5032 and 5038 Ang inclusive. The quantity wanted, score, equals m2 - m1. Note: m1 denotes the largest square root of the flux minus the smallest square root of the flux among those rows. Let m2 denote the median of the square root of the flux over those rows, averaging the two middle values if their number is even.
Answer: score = 5.47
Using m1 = 0.21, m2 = 5.68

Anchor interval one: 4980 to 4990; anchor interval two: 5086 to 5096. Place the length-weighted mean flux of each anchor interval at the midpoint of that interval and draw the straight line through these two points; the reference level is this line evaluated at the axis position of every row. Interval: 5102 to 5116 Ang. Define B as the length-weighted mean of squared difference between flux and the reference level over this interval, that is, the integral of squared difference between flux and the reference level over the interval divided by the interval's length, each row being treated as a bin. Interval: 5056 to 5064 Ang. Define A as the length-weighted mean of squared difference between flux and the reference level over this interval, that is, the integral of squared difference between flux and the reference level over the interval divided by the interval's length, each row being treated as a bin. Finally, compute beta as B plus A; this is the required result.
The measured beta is 1.4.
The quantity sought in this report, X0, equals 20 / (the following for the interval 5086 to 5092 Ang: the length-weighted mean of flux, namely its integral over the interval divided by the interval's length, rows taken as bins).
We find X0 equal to 0.640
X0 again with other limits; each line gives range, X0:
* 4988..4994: 0.663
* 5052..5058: 0.649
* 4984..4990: 0.651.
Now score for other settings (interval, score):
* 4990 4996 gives 5.36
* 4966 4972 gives 5.73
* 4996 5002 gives 5.40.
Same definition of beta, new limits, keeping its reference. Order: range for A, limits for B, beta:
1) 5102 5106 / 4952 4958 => 4.5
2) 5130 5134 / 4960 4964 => 10.4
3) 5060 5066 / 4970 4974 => 5.9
